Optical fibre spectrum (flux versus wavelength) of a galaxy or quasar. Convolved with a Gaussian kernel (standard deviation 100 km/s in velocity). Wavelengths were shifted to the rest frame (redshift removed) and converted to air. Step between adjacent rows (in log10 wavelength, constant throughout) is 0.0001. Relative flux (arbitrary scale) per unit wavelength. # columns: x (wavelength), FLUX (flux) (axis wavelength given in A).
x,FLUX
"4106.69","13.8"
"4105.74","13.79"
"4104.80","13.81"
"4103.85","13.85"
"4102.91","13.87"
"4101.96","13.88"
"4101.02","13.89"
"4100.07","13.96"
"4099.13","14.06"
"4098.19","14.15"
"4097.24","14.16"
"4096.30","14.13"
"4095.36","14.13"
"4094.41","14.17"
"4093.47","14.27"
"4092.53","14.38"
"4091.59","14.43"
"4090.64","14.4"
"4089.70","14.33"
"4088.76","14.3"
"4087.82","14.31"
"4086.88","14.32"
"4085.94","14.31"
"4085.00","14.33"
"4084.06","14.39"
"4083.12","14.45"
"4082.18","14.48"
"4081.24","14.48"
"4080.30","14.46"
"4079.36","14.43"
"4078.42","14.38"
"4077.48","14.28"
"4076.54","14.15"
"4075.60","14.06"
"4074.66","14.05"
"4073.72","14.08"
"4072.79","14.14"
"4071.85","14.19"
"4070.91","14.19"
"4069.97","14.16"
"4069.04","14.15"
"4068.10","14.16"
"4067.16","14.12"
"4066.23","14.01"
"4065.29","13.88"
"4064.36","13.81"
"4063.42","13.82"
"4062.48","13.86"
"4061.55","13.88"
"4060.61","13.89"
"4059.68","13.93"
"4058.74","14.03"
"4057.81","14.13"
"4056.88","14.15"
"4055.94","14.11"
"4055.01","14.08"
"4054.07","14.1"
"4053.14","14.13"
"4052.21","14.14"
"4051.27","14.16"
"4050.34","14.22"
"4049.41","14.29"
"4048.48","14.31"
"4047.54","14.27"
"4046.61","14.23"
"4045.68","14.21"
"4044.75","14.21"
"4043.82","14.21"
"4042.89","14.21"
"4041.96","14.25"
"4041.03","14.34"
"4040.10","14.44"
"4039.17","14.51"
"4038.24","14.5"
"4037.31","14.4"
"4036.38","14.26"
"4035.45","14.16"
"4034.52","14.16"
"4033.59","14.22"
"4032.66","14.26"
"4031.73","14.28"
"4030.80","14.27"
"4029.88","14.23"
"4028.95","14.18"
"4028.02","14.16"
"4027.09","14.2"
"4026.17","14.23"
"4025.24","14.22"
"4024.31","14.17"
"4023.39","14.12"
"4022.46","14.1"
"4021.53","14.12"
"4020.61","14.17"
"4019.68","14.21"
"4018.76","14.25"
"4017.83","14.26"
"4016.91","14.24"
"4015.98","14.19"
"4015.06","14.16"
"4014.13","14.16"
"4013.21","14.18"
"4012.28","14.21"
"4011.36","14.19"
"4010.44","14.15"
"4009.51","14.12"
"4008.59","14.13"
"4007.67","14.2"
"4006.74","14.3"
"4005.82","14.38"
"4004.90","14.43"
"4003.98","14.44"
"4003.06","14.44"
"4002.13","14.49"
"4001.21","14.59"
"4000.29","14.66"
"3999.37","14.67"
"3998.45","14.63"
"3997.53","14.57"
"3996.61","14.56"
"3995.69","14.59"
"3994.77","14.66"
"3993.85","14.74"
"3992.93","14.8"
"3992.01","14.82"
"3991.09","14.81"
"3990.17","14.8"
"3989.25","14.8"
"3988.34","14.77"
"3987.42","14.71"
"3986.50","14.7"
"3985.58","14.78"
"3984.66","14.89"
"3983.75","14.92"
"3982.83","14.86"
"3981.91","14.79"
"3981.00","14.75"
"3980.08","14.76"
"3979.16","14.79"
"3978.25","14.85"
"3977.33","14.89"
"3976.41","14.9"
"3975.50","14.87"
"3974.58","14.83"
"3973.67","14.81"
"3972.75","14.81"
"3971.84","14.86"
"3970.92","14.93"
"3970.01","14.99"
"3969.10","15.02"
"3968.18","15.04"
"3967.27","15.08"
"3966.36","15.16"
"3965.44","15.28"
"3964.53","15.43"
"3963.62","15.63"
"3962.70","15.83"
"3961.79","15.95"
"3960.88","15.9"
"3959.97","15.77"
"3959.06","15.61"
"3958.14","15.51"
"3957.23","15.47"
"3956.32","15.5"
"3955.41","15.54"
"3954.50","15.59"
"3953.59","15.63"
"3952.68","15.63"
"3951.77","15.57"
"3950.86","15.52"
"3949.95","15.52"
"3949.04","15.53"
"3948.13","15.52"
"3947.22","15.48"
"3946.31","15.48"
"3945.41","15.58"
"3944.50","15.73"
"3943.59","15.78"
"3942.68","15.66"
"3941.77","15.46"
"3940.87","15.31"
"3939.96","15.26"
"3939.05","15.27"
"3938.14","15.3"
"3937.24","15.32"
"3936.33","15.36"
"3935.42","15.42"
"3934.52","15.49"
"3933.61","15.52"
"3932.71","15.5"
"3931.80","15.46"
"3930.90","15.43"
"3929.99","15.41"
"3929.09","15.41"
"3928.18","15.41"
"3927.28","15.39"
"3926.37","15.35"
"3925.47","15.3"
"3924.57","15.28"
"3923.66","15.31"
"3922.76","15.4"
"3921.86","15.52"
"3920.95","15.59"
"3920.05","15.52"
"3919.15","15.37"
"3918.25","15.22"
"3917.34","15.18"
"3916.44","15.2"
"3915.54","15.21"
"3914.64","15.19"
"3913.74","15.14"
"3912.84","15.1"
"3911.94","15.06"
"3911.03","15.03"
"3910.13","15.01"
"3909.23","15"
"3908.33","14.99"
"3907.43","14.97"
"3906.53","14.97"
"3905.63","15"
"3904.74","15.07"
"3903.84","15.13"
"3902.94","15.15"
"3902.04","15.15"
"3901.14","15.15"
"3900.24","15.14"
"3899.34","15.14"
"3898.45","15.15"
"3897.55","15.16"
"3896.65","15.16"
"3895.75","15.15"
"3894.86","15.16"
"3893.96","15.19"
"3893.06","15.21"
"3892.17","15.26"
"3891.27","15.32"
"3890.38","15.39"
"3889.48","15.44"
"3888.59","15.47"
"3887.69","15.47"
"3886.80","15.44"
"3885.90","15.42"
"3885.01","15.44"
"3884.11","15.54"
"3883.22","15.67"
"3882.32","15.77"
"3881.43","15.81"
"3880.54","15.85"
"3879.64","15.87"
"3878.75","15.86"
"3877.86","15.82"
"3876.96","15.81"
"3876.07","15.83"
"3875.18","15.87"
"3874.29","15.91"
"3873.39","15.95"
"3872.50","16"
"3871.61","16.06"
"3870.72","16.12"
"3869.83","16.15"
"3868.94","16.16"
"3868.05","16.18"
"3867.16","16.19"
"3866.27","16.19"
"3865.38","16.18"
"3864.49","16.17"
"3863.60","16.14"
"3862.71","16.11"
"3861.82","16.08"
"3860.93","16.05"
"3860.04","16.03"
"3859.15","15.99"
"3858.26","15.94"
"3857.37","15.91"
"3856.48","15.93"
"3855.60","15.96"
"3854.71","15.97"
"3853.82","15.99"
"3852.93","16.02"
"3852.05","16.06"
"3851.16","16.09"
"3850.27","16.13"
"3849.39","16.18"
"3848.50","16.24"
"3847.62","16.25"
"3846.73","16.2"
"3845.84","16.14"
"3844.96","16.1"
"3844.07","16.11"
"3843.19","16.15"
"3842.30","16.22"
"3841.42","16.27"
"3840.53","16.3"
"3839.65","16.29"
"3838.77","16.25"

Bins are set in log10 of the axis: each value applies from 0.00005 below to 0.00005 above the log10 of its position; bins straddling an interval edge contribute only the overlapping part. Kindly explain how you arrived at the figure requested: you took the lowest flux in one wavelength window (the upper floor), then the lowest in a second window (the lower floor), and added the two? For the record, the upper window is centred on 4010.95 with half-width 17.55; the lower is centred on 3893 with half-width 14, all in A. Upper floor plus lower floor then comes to 29.1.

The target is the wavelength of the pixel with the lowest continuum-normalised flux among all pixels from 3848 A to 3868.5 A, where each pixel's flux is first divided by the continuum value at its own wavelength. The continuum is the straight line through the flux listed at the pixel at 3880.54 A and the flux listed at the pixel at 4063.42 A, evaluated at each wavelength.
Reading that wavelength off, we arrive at 3857.37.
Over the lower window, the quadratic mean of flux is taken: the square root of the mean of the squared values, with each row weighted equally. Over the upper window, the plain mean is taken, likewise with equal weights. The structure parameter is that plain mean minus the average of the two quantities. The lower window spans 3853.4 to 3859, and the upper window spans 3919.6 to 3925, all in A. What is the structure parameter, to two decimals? -0.26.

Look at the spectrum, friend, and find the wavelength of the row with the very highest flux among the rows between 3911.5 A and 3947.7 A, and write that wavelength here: 3943.59 A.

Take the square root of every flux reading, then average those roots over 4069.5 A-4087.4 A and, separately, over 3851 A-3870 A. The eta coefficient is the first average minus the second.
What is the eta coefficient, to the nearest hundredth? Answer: -0.23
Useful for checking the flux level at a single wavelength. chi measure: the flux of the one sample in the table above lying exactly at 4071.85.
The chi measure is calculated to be 14.19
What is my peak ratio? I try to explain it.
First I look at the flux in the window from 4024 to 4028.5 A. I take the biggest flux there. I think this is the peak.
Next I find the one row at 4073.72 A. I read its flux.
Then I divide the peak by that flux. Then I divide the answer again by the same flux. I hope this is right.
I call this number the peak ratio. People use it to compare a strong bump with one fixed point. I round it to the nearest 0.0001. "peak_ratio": 0.0718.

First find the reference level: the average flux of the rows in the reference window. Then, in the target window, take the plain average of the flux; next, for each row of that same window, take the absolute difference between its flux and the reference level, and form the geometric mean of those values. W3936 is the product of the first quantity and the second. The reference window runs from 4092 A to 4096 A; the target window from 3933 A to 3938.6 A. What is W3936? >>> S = 18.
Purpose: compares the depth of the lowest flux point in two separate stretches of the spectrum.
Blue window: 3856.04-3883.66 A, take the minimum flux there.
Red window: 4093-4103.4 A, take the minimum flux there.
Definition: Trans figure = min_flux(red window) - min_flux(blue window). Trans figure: -1.8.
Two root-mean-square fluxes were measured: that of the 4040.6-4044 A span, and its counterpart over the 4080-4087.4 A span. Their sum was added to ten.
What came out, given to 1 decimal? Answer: 38.7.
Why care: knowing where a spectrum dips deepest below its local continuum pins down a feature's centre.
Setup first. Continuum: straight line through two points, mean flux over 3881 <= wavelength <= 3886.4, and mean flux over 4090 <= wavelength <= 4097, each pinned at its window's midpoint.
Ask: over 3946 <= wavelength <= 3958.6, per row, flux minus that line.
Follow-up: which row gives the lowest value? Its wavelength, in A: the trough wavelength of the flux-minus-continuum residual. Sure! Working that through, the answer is 3946.31 A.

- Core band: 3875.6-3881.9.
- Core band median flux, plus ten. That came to 25.8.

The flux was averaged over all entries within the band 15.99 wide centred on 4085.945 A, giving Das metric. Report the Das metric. 14.4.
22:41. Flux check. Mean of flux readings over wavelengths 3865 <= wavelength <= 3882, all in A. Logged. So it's 16.0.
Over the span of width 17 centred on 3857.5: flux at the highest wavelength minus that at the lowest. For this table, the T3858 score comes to 0.0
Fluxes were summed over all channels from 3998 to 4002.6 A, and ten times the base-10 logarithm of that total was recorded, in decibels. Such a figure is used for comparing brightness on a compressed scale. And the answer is 18.64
